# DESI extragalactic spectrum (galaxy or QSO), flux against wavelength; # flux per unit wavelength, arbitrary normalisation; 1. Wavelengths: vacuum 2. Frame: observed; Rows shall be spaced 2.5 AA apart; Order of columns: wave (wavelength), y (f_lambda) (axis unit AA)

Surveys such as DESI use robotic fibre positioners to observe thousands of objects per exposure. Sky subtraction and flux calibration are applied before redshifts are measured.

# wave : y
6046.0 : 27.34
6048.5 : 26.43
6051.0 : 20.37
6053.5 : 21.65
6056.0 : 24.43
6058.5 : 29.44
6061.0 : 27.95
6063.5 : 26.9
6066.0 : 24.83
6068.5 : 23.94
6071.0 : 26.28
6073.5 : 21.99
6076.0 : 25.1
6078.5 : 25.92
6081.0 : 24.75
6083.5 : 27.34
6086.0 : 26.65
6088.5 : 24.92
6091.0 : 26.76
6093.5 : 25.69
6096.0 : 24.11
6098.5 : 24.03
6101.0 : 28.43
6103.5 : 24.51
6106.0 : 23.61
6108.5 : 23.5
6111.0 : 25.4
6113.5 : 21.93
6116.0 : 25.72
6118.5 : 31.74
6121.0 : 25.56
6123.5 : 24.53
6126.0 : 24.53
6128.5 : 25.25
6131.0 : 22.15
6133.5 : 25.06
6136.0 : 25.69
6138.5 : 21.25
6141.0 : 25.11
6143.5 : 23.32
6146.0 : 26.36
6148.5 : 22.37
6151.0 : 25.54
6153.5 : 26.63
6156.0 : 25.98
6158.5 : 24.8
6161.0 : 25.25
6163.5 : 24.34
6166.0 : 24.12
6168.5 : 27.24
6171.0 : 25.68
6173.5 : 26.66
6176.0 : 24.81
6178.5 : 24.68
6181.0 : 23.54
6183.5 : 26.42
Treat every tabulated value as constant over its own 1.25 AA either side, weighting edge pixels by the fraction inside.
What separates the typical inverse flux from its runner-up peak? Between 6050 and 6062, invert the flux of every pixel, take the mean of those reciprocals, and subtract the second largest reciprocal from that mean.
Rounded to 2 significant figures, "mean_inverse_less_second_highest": -0.0050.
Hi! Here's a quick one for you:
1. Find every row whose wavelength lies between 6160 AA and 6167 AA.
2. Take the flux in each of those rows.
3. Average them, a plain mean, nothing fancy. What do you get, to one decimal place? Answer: 24.6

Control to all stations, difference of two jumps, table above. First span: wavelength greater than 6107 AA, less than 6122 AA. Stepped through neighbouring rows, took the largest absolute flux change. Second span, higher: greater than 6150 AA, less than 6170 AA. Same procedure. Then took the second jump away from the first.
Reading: 3.1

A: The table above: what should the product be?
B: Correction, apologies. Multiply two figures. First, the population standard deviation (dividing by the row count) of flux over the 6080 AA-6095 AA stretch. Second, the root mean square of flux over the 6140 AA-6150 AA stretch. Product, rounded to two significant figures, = 24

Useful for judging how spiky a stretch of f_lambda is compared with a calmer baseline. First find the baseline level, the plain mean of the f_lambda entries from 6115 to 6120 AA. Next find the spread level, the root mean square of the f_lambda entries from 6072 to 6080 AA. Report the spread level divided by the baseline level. 0.85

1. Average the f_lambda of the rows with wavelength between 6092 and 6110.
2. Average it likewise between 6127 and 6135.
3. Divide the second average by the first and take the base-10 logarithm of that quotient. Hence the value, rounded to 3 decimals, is -0.012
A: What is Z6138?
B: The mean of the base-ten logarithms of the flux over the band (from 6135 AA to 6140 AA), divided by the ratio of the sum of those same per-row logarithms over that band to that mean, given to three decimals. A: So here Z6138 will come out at 0.684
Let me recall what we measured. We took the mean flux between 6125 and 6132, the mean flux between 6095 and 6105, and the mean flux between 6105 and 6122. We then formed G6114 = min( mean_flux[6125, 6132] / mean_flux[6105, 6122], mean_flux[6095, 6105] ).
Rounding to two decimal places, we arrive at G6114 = 0.95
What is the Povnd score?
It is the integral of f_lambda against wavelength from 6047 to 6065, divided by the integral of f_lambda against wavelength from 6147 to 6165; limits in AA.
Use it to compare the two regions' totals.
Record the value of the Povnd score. 1.01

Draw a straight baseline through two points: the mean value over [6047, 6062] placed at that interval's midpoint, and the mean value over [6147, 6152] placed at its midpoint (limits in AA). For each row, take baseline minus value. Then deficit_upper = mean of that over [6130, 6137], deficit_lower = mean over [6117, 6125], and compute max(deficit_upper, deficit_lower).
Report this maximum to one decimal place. -0.2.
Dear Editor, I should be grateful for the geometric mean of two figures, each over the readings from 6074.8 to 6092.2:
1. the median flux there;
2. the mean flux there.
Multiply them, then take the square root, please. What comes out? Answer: 25.9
